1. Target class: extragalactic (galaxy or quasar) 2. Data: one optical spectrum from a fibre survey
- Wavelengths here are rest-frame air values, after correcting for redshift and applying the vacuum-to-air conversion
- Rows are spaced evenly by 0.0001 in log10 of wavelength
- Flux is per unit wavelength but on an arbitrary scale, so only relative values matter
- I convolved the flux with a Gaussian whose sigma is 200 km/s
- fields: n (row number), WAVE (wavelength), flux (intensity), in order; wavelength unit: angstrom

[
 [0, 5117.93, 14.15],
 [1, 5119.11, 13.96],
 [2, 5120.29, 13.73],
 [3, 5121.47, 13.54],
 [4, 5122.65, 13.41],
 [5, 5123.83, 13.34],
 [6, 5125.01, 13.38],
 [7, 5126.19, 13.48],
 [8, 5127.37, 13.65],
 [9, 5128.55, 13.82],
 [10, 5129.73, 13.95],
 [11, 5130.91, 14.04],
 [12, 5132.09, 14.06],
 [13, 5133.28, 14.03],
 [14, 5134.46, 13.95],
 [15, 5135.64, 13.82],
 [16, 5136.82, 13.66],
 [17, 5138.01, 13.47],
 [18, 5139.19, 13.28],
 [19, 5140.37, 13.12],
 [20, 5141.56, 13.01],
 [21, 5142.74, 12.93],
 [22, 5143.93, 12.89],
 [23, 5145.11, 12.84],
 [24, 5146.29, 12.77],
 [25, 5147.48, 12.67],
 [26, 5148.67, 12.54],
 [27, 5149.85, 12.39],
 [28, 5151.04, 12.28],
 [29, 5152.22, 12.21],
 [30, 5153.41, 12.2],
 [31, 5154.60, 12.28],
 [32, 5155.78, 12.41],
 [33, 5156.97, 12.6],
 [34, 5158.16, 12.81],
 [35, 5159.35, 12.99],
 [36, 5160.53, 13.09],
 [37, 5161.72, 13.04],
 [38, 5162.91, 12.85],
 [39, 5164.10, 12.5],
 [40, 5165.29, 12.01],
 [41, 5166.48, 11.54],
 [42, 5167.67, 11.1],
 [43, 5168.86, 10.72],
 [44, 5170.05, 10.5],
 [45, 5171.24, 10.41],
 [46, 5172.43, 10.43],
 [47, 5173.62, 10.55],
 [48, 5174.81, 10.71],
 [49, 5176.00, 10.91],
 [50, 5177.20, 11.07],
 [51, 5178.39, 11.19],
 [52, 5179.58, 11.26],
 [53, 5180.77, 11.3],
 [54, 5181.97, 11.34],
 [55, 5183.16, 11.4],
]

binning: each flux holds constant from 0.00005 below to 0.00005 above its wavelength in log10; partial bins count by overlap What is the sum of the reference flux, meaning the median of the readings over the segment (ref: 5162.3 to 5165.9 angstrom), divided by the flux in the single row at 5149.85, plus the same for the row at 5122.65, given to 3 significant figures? 1.94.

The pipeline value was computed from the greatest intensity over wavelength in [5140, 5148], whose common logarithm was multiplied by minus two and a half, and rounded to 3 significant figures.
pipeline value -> -2.79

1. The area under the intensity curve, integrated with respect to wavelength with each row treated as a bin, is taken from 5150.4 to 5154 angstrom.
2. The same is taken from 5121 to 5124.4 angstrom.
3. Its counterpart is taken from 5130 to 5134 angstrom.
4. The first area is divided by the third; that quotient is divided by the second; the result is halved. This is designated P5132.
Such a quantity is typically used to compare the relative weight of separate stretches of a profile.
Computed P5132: 0.009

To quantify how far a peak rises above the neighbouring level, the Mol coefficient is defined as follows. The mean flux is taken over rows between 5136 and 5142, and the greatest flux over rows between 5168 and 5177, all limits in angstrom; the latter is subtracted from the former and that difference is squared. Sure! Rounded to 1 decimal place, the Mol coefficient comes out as 5.8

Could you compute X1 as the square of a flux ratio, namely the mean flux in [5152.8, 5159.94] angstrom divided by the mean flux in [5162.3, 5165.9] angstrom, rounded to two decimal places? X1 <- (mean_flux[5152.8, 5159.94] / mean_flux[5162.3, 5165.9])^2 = 1.02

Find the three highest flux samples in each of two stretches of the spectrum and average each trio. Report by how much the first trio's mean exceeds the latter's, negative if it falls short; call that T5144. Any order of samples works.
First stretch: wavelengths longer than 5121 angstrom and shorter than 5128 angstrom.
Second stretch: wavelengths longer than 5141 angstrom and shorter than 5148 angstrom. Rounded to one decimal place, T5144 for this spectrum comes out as 0.6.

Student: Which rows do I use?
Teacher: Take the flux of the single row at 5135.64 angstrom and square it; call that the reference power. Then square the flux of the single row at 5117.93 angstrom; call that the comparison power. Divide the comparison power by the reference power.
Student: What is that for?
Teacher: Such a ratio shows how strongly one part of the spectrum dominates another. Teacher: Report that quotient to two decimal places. 1.05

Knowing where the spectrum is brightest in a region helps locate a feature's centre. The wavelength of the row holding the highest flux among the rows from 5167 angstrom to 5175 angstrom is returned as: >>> 5167.67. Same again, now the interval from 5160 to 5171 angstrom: 5160.53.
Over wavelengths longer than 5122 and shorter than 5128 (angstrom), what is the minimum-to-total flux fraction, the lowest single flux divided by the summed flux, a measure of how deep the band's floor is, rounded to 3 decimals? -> 0.198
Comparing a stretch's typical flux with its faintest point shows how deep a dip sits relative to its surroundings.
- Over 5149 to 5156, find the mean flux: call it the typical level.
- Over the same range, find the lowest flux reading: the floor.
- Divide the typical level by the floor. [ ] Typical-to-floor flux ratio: 1.01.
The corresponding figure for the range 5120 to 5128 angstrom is 1.01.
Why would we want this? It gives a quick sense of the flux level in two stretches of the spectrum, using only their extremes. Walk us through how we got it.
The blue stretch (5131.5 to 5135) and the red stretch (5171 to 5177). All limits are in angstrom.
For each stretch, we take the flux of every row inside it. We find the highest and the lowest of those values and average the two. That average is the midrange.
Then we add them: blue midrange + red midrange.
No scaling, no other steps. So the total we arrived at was 24.7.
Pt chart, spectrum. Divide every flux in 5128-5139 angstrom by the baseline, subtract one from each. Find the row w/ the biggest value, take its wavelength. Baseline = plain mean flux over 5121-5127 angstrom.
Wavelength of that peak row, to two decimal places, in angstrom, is 5132.09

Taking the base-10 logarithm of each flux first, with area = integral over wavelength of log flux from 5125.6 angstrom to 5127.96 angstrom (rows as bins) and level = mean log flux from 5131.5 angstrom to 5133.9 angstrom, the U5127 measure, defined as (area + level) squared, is 14.6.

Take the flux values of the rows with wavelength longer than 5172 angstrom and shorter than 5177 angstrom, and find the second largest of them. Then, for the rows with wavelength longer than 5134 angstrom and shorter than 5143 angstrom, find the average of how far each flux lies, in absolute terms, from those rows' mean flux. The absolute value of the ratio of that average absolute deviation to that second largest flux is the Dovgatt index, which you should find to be 0.030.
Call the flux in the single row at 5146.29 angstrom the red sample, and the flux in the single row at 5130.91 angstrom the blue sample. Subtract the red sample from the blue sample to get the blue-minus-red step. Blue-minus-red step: 1.3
